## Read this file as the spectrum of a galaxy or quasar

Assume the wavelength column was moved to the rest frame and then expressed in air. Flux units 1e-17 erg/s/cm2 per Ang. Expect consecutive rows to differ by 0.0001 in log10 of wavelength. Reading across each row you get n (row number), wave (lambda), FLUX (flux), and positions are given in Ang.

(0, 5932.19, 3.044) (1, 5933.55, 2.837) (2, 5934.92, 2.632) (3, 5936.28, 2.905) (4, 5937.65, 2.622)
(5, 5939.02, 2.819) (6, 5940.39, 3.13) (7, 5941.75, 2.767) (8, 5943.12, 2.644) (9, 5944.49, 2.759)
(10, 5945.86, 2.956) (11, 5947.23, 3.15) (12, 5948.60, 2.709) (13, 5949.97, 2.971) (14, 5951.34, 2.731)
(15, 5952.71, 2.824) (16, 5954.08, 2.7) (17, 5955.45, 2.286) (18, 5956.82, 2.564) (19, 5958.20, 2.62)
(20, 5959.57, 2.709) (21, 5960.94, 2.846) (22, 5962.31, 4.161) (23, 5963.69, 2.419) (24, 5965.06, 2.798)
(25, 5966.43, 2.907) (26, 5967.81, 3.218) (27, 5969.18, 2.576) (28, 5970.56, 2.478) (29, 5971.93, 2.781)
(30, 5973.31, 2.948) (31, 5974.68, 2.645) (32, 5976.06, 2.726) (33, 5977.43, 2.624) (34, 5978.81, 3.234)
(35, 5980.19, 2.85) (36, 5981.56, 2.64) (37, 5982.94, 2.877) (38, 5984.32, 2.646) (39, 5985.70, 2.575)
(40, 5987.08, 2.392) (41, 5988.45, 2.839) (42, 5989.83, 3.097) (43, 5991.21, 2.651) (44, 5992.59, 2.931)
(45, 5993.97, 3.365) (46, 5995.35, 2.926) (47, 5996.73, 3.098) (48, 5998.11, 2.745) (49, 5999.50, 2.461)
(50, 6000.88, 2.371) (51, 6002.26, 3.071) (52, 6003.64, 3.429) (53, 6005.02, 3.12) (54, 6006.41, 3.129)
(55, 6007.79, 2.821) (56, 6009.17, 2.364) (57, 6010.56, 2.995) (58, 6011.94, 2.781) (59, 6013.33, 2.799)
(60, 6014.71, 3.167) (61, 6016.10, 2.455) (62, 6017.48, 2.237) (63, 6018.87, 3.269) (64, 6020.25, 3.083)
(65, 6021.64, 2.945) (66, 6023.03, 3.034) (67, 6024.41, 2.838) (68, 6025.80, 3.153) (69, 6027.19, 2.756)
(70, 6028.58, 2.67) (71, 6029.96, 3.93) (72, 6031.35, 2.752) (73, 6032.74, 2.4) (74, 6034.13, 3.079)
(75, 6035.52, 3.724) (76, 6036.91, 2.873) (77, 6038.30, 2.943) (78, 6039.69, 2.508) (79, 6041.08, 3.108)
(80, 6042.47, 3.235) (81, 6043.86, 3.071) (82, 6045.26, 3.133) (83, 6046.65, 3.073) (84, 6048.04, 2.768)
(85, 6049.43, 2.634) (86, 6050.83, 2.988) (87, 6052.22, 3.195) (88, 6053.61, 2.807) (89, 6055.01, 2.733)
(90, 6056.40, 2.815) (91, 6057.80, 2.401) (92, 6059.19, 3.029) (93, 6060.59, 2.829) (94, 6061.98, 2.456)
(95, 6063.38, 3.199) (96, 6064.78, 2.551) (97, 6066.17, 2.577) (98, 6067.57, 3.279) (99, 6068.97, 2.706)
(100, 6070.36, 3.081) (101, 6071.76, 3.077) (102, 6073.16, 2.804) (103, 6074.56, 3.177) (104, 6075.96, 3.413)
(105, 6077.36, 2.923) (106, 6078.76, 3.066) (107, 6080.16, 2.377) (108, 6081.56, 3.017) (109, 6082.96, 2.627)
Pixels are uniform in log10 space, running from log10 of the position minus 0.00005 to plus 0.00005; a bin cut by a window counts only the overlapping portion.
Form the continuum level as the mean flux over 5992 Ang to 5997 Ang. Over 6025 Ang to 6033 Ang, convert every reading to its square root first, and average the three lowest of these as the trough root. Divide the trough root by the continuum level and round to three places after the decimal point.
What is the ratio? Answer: 0.524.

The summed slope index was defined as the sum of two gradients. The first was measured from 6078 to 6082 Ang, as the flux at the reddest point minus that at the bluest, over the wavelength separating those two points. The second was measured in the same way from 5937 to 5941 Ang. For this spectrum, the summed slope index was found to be 0.17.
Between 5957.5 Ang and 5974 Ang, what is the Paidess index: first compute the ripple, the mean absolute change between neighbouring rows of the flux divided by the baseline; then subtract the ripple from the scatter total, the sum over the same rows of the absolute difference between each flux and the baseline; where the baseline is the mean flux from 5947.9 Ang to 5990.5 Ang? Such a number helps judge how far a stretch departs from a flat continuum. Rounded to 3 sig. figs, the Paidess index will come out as 3.12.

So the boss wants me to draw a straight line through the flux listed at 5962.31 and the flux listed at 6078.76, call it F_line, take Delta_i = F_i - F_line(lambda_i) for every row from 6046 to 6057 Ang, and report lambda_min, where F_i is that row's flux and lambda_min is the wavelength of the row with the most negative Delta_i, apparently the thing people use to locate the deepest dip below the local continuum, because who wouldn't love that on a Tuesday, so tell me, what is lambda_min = 6049.43 Ang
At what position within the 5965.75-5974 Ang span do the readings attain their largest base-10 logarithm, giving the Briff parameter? 5967.81 Ang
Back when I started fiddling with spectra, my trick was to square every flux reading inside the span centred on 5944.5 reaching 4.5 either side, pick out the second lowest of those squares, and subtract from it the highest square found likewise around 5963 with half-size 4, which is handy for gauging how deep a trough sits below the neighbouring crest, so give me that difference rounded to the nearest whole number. -10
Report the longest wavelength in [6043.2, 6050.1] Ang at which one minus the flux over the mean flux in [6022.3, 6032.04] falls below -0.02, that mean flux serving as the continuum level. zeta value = 6045.26 Ang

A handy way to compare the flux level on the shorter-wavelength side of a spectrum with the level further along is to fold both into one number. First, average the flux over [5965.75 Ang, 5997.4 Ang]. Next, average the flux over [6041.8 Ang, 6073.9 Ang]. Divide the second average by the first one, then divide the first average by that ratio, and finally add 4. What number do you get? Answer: 6.77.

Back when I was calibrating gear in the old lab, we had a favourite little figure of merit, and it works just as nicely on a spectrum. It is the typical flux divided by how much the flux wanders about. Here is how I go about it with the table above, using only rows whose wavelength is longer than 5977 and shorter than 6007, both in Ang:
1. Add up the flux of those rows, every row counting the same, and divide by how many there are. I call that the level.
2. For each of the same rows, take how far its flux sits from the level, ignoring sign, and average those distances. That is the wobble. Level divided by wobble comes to 11.5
